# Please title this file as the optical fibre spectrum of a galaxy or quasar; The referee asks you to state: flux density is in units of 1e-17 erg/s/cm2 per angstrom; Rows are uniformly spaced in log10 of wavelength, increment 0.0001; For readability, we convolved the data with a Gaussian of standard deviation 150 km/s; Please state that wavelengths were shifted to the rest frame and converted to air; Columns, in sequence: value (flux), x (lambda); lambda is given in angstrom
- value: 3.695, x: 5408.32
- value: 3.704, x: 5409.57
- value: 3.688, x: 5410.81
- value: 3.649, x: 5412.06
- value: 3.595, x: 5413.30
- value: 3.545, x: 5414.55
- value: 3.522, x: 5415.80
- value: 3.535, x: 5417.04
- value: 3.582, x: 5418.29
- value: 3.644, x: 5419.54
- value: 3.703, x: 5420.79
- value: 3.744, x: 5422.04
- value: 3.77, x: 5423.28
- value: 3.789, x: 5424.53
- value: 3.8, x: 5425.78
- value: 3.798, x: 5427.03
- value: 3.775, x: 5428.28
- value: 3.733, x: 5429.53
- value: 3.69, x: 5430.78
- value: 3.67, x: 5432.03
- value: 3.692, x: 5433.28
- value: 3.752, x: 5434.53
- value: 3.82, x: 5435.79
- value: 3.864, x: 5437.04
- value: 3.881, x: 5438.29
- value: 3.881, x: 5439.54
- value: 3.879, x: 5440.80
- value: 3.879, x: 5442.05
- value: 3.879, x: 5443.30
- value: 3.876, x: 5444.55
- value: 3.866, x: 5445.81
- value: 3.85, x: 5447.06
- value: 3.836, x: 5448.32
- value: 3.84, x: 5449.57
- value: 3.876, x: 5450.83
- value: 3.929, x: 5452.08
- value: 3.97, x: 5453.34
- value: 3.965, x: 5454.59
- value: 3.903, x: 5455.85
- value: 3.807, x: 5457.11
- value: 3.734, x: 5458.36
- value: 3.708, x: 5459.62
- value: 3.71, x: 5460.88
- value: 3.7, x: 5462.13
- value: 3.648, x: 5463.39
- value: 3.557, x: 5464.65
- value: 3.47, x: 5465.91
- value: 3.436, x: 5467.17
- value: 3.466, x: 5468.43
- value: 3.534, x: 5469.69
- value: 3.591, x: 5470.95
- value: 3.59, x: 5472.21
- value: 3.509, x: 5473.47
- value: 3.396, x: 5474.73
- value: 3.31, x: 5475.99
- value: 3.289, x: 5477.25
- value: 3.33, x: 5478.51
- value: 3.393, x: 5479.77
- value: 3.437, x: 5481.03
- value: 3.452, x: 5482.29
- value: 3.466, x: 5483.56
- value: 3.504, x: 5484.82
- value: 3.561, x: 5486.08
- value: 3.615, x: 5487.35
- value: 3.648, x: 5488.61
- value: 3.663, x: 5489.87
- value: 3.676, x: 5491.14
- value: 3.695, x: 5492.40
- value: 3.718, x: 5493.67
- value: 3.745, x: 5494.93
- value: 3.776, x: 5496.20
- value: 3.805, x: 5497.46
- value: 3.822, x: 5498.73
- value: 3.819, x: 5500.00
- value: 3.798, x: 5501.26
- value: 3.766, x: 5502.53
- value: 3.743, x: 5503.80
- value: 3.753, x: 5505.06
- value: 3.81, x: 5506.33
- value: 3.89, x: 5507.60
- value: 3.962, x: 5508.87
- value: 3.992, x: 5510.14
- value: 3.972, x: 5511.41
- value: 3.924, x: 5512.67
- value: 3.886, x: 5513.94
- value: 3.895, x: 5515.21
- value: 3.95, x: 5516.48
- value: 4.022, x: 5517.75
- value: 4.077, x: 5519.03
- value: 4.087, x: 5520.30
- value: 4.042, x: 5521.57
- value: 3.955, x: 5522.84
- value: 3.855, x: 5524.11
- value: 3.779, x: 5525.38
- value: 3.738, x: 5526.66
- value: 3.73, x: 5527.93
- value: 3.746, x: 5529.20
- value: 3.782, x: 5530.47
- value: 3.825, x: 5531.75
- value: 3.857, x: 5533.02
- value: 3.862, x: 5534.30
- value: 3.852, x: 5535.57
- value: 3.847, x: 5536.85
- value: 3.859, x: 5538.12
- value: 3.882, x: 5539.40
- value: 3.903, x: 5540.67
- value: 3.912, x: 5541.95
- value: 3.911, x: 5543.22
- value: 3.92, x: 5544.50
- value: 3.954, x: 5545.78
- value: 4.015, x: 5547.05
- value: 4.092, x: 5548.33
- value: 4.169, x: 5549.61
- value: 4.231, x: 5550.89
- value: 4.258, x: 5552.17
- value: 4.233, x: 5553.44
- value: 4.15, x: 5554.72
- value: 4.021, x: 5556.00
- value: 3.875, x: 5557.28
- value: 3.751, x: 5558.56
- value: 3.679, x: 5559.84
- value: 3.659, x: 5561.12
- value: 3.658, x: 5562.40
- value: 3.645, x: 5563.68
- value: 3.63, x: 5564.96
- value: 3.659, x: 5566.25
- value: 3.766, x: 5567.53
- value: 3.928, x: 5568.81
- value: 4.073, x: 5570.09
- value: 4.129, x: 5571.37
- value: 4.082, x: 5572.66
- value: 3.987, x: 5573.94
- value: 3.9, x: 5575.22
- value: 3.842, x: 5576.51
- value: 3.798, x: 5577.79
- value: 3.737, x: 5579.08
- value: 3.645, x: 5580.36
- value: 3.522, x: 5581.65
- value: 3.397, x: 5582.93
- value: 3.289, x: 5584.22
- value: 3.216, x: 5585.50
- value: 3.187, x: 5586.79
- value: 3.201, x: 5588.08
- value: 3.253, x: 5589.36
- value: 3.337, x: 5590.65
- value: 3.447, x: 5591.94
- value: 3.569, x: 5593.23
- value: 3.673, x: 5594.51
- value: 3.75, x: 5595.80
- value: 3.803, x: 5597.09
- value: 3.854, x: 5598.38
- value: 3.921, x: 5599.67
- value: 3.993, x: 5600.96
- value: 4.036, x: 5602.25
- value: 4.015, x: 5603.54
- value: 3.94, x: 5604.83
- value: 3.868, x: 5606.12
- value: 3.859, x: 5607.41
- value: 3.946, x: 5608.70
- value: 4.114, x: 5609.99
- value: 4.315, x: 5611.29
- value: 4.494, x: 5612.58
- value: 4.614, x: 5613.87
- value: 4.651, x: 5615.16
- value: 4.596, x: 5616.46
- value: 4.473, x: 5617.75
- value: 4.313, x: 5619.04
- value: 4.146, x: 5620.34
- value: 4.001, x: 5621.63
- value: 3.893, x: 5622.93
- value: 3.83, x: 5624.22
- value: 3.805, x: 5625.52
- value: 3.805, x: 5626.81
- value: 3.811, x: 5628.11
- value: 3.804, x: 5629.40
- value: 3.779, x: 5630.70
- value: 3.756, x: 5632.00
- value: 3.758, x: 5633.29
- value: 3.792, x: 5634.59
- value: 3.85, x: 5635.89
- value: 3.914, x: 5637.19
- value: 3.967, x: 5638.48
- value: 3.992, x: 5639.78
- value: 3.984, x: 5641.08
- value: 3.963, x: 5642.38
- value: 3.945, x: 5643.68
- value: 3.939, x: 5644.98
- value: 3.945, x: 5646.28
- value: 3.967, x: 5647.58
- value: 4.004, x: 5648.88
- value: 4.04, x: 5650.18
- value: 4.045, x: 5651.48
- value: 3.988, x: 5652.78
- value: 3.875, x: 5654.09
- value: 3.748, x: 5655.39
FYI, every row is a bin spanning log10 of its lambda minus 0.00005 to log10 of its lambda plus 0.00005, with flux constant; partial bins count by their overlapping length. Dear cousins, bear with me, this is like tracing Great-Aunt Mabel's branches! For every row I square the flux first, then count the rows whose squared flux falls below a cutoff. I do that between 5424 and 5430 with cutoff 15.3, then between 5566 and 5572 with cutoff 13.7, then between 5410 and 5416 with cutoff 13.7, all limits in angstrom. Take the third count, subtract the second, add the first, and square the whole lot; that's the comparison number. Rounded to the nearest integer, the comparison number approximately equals 81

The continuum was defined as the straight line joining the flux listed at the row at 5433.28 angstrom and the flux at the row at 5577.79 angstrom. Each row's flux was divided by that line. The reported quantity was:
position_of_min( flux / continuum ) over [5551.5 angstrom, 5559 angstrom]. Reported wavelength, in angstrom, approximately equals 5558.56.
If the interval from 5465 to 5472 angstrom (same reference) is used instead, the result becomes 5467.17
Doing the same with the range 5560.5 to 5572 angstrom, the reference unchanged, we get 5564.96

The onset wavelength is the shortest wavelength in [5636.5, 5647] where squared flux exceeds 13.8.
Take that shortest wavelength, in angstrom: 5637.19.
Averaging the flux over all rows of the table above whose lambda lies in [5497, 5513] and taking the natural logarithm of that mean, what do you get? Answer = 1.35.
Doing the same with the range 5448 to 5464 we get 1.34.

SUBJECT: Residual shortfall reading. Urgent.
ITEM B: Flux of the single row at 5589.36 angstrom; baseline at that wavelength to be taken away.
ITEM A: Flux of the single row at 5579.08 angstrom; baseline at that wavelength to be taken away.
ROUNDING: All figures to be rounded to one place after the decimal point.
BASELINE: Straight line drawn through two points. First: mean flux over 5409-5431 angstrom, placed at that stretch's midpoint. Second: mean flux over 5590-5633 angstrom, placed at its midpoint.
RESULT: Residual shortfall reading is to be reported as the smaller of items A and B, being -0.7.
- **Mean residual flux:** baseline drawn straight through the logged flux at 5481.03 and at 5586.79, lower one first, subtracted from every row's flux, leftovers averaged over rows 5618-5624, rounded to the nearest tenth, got 1.0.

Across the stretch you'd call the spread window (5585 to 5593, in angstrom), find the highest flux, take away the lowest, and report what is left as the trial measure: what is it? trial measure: 0.26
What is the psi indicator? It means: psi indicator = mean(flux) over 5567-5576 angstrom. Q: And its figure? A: 4.0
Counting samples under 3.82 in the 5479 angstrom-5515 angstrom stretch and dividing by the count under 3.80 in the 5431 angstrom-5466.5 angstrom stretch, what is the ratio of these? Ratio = 2.1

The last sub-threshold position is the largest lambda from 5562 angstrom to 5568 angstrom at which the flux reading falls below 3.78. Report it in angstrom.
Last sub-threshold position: 5567.53 angstrom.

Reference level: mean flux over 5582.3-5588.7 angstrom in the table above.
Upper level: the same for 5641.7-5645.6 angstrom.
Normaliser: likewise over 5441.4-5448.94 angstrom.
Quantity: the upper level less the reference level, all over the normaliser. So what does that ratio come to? 0.18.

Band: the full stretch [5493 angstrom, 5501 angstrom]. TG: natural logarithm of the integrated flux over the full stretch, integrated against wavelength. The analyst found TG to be 3.4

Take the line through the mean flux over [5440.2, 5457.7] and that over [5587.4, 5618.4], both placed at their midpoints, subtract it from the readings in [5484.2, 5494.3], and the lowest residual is -0.39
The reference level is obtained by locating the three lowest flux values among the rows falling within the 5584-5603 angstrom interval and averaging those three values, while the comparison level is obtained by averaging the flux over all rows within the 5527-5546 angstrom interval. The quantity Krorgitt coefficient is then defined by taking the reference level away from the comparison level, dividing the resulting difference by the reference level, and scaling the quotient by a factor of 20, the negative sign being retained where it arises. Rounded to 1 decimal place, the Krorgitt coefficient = 4.1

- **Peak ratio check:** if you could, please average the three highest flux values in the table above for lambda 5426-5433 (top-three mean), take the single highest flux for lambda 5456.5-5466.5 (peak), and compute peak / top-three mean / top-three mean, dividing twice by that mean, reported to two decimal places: 0.27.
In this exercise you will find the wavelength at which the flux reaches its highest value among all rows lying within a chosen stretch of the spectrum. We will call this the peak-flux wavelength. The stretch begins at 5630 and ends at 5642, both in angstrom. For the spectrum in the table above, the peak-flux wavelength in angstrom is 5639.78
